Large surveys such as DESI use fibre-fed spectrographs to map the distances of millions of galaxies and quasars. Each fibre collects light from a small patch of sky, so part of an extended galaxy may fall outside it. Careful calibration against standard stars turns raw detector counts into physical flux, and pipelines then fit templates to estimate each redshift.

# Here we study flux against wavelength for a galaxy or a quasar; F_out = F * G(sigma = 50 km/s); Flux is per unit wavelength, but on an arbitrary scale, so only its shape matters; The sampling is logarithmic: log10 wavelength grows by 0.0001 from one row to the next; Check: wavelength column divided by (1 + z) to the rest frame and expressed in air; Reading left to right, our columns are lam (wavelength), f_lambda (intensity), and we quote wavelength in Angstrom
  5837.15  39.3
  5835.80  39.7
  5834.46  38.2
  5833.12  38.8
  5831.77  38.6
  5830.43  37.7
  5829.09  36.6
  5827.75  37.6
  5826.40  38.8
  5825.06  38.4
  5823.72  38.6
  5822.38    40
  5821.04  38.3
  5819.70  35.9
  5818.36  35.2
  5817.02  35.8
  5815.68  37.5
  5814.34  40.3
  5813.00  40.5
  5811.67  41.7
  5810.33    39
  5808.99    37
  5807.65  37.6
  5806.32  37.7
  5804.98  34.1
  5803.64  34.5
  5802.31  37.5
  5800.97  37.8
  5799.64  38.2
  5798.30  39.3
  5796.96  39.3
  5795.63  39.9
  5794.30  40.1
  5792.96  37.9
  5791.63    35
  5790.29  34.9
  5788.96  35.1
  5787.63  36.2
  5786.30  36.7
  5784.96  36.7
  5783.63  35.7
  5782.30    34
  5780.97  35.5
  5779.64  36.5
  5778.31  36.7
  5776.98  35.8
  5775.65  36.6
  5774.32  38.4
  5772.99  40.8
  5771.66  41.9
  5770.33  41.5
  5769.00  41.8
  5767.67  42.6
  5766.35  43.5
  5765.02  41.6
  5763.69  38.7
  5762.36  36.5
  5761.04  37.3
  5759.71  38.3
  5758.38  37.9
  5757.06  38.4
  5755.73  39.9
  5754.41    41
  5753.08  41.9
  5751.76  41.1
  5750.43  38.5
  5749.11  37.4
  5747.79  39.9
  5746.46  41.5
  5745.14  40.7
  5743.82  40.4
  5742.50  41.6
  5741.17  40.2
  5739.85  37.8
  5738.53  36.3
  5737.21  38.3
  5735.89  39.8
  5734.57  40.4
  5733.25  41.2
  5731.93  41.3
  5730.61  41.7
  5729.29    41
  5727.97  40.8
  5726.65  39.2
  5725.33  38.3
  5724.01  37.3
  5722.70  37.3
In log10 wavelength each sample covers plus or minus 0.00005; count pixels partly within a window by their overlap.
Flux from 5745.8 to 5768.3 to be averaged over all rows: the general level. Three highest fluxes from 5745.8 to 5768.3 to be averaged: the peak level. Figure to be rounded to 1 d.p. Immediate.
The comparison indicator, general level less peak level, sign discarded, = 2.9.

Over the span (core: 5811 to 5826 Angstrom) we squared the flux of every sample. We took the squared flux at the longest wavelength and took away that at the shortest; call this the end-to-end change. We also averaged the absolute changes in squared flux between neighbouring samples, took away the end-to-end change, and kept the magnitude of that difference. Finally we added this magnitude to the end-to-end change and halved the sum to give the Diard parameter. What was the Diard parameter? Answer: 49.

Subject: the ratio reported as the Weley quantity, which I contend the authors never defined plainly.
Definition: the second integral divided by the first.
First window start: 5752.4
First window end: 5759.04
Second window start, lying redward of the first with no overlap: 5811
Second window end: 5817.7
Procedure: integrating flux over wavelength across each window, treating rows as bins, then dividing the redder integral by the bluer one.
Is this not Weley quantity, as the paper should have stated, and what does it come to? 0.99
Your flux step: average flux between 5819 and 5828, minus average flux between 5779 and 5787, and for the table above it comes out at 2.4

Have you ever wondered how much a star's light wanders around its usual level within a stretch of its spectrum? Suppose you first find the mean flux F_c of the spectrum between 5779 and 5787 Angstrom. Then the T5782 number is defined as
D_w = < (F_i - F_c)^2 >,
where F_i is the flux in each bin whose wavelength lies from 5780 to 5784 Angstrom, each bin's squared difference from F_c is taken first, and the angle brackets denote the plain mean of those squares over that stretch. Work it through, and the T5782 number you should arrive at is 1.2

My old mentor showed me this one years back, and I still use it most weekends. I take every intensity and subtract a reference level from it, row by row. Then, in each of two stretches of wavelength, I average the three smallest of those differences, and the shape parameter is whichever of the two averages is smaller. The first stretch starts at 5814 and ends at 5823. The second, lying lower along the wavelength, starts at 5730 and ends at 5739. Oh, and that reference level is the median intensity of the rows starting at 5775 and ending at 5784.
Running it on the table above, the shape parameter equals -0.2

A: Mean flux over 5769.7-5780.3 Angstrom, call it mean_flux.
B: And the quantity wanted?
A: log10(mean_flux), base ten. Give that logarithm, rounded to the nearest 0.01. 1.59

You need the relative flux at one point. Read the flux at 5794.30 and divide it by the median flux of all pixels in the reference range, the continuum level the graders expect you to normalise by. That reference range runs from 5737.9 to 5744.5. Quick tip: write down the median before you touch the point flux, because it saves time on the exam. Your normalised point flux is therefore 1.00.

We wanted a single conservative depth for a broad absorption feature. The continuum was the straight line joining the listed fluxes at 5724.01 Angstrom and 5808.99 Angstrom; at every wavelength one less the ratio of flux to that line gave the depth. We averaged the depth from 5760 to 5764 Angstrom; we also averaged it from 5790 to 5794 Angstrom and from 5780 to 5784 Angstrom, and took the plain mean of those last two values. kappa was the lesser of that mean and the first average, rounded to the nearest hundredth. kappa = -0.01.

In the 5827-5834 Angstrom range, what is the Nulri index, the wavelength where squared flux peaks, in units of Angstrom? 5833.12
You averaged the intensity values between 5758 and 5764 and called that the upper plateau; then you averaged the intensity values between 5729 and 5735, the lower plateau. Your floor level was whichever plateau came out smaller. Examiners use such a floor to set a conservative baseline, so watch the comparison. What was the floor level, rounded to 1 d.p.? 37.7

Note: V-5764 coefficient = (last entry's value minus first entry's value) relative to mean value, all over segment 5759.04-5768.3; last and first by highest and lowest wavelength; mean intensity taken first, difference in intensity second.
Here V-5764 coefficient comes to 0.11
